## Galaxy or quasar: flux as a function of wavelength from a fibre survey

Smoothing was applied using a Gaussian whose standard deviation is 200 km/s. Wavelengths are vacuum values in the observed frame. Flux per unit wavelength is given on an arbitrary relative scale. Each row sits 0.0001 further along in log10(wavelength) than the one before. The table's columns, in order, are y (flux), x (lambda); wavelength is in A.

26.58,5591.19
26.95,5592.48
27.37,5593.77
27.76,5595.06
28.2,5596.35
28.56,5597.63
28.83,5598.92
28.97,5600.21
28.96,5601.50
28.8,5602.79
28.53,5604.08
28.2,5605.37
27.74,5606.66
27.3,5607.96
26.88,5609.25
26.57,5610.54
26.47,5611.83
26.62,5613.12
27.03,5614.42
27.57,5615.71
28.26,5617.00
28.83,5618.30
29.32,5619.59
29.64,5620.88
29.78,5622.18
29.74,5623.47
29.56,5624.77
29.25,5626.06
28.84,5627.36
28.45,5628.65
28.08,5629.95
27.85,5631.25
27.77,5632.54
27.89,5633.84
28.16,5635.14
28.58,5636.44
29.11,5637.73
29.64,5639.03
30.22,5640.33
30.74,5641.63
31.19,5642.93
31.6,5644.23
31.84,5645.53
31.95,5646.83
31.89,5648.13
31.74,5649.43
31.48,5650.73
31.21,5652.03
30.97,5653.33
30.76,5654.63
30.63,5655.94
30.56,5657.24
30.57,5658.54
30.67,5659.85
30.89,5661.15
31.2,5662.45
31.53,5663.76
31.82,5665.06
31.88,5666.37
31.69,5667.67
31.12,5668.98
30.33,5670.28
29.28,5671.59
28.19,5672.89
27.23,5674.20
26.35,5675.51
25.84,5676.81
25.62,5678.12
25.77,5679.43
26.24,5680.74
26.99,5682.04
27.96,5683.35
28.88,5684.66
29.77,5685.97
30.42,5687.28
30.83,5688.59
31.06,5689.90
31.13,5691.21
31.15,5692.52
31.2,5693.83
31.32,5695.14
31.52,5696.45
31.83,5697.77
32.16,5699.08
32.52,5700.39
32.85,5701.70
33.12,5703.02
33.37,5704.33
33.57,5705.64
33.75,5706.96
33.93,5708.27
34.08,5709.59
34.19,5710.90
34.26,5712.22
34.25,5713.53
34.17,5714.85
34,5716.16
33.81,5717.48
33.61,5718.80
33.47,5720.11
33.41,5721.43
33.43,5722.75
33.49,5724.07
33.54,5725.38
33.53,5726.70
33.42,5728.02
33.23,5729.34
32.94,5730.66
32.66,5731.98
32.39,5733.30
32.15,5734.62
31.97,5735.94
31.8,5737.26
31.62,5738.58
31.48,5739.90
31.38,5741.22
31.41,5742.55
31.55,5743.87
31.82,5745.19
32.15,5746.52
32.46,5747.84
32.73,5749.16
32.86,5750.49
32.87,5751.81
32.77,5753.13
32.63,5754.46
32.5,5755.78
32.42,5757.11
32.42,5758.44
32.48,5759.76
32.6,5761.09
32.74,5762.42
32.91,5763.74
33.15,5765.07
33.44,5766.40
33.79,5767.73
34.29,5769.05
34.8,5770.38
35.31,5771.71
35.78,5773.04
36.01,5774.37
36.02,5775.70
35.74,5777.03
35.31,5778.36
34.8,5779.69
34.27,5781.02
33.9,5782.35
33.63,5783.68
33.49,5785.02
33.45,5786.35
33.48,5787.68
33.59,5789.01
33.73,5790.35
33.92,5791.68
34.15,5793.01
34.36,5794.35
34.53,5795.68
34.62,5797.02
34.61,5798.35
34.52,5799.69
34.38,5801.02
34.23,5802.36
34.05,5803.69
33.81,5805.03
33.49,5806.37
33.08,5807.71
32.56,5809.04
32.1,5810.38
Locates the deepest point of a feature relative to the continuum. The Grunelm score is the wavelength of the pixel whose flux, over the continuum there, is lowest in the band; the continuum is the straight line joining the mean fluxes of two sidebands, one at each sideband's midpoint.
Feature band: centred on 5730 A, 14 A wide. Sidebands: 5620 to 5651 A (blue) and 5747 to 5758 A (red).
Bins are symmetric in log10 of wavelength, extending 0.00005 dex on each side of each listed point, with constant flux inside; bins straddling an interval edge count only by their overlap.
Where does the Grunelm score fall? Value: 5735.94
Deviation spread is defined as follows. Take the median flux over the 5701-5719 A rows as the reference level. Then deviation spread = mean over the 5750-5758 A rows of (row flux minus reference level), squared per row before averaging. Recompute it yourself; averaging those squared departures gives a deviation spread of 1.5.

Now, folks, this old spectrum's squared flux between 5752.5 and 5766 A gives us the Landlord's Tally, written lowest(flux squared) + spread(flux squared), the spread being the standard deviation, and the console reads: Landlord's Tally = 1066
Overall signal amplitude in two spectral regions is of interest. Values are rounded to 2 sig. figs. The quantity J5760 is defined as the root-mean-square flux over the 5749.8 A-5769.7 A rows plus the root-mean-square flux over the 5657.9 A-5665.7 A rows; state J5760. 64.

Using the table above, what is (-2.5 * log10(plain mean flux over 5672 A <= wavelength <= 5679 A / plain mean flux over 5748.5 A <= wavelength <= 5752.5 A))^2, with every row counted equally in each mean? 0.051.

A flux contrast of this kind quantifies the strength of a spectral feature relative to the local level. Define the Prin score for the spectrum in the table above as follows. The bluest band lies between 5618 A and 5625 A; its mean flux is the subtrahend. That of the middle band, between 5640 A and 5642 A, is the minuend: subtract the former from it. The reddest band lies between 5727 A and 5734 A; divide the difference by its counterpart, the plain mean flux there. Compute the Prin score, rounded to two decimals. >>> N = 0.03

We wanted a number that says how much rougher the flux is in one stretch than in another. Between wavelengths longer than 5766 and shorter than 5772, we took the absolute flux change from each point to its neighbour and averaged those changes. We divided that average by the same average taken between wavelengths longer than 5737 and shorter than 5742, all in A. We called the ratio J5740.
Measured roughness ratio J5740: 3.3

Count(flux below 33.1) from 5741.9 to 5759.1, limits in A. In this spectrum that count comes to 13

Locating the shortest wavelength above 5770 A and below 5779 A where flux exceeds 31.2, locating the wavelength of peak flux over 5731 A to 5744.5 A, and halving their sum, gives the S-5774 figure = 5751.2 A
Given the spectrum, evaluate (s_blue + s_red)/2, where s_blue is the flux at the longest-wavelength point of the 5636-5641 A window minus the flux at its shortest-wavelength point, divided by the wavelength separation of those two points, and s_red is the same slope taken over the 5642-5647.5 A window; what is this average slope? 0.31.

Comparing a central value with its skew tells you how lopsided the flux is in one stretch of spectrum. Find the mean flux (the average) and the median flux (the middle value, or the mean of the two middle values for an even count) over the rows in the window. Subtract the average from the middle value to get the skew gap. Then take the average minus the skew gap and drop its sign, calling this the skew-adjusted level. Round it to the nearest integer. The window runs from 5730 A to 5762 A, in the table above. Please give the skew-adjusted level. 32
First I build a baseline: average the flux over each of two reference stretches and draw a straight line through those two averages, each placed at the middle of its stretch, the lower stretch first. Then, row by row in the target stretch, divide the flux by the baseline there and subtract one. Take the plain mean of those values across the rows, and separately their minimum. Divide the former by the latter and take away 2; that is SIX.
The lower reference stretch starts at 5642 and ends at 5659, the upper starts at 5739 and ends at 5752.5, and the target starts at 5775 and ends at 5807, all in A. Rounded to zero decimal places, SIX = 0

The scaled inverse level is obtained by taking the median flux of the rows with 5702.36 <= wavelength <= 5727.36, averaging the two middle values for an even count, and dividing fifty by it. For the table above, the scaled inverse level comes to 1.49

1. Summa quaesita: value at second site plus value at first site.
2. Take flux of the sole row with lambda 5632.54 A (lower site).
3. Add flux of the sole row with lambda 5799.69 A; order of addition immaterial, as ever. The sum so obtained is 62.3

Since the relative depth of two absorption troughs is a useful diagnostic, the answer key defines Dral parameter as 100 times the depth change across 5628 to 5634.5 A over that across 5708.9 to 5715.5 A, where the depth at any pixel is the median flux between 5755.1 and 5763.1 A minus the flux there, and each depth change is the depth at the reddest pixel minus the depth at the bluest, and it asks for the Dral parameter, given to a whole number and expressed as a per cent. -622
